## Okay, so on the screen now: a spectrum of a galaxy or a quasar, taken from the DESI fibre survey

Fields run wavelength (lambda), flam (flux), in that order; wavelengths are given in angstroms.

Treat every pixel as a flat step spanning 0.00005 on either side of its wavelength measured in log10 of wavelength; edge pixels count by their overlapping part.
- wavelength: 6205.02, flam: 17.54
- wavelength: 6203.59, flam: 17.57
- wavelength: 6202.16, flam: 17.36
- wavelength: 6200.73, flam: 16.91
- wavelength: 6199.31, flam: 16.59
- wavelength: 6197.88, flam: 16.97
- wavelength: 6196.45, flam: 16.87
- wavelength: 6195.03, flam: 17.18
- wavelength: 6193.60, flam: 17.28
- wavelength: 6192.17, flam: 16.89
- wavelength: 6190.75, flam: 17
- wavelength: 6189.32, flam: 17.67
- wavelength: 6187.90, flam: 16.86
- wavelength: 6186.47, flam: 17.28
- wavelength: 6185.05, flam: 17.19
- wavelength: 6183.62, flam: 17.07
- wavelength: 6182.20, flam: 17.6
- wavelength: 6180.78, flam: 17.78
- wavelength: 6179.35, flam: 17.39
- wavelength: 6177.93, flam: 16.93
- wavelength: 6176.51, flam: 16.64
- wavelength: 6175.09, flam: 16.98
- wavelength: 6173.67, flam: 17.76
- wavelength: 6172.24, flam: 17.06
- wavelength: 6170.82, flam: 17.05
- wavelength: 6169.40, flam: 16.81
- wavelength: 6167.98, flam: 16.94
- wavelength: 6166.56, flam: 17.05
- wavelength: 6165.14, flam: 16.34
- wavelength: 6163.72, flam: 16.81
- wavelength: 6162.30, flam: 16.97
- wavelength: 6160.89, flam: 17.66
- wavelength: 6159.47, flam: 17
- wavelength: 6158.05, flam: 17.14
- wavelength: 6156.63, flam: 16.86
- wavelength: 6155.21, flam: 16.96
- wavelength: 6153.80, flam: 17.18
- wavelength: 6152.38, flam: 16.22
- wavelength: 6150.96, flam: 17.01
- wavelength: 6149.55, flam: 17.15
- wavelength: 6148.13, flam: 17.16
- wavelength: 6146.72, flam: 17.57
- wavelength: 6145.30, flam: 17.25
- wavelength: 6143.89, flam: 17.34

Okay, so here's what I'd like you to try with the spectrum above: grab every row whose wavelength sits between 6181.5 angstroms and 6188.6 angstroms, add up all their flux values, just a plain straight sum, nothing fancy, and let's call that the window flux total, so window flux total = 86.0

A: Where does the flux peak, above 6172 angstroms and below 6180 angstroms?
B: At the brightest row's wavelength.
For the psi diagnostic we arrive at 6173.67 angstroms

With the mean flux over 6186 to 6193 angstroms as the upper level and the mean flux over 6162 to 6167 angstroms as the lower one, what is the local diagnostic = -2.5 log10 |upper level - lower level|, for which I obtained 1.1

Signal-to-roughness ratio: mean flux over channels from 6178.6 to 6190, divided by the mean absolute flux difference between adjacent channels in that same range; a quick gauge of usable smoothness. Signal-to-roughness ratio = 48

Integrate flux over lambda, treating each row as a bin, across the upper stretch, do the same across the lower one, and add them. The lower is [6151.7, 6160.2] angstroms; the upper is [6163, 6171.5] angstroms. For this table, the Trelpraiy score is 287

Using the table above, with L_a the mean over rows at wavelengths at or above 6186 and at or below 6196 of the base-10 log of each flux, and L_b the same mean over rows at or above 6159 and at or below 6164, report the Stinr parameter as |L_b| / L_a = 1.00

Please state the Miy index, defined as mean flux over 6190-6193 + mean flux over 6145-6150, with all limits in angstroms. 34.2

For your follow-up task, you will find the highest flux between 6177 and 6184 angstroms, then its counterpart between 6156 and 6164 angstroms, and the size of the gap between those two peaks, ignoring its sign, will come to 0.12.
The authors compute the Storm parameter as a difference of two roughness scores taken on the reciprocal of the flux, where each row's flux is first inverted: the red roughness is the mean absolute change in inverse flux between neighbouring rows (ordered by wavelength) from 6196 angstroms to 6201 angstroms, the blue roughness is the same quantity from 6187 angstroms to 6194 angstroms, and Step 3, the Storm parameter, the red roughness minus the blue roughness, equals -0.0007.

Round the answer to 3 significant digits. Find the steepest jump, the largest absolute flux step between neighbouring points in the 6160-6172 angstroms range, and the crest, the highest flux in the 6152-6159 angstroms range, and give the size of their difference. 16.5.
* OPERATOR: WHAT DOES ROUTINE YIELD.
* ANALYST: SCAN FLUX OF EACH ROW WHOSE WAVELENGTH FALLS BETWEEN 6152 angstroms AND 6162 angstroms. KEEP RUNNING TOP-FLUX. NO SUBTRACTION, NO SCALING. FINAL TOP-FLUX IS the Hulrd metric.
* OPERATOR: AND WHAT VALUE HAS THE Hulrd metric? 17.66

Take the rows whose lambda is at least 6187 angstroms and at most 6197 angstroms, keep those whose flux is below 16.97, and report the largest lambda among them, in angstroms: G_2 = 6196.45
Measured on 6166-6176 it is 6169.40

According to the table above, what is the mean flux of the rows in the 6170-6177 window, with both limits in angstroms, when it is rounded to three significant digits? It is 17.1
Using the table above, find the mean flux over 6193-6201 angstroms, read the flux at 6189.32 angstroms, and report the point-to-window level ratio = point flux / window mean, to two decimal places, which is 1.04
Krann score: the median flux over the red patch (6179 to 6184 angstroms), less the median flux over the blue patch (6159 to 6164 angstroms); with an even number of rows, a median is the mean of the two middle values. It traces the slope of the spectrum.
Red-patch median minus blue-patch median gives 0.5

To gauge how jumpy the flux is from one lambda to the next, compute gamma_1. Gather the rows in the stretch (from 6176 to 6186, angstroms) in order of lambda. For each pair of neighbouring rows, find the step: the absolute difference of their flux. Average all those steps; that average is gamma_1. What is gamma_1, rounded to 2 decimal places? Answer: 0.33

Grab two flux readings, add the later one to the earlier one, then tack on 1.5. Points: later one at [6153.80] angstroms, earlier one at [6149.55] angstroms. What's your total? 35.8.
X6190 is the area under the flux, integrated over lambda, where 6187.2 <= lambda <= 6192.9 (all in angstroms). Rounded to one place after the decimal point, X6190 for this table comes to 97.5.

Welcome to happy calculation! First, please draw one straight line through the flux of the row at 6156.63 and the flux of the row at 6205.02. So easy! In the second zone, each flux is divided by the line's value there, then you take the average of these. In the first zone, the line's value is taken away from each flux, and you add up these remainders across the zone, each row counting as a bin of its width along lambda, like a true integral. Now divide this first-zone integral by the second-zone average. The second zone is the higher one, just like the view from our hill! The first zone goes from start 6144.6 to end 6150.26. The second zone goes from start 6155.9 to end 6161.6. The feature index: 3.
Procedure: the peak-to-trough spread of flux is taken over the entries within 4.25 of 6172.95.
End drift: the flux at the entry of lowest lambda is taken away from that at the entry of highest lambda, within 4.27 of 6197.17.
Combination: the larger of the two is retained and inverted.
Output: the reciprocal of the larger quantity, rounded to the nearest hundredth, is 0.89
